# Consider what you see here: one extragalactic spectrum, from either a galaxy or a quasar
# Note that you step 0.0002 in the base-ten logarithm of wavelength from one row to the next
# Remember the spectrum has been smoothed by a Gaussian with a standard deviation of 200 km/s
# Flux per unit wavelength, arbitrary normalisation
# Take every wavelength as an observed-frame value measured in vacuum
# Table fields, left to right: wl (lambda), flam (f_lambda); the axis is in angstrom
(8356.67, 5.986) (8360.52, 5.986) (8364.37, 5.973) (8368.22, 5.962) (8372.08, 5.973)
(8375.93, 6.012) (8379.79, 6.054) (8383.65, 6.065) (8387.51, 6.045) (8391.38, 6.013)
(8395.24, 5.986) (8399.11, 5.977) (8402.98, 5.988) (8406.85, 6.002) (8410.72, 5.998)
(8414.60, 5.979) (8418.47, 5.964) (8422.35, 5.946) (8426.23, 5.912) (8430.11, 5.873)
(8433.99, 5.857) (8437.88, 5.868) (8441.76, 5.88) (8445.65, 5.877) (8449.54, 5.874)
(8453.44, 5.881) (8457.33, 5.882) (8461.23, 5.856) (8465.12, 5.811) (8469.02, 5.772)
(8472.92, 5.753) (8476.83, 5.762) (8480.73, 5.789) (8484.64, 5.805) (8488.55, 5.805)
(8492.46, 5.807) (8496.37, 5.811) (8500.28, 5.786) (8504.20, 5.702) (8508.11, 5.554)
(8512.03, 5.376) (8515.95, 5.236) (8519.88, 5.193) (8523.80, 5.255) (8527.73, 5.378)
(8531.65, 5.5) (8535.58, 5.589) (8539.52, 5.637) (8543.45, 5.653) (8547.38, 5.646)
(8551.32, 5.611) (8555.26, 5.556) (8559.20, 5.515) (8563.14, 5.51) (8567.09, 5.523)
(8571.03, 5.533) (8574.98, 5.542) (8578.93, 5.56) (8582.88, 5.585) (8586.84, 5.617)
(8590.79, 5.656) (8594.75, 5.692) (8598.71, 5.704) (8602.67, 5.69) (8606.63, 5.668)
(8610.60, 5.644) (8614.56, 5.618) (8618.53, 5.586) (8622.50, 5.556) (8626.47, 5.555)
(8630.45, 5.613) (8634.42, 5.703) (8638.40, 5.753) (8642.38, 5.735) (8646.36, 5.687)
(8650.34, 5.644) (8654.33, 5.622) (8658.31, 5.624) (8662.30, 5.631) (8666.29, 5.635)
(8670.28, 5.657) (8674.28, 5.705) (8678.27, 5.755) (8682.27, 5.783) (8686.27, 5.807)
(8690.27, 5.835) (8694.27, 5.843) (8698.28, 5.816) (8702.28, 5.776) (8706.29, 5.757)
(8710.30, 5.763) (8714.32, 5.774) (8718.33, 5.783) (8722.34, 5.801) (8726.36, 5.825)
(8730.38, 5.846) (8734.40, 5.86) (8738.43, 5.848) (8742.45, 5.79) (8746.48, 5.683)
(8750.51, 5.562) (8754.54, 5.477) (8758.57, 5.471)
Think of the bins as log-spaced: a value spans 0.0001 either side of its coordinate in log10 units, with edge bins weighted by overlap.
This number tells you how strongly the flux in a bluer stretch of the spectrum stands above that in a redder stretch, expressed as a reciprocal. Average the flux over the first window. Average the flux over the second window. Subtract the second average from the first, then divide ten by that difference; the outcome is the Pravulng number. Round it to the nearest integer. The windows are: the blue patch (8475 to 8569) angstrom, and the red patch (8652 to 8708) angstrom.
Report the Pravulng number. -67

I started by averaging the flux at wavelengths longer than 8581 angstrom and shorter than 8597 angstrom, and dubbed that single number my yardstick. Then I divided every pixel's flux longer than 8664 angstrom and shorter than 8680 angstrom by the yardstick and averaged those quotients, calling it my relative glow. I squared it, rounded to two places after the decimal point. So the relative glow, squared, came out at 1.02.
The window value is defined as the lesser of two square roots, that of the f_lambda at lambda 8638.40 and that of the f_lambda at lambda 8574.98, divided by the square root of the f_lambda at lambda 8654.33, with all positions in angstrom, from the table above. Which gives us 0.99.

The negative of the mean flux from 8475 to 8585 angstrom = -5.58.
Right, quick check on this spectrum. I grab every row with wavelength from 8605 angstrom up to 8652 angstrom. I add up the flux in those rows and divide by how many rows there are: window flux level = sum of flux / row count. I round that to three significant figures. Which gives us 5.65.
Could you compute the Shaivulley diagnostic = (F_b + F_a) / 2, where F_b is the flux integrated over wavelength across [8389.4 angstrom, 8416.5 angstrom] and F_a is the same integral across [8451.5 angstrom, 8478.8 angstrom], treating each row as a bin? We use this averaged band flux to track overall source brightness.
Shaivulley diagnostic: 161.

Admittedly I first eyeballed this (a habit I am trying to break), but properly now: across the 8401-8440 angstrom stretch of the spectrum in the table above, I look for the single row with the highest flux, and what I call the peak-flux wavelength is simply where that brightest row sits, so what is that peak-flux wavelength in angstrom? 8406.85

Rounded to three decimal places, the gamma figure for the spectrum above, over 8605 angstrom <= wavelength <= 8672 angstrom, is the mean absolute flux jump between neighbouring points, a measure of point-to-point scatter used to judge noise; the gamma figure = 0.030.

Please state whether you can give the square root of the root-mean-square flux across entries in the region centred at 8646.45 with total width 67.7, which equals 2.38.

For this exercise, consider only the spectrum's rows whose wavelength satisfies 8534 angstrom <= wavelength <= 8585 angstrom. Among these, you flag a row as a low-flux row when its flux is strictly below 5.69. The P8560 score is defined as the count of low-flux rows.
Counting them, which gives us 13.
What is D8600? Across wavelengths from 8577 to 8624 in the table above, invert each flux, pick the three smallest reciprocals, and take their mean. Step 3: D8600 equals 0.176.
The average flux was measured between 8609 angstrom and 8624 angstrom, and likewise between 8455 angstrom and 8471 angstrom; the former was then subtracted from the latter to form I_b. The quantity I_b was 0.2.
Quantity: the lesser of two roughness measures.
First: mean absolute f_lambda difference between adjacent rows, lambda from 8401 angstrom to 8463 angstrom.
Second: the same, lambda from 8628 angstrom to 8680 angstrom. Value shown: 0.015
